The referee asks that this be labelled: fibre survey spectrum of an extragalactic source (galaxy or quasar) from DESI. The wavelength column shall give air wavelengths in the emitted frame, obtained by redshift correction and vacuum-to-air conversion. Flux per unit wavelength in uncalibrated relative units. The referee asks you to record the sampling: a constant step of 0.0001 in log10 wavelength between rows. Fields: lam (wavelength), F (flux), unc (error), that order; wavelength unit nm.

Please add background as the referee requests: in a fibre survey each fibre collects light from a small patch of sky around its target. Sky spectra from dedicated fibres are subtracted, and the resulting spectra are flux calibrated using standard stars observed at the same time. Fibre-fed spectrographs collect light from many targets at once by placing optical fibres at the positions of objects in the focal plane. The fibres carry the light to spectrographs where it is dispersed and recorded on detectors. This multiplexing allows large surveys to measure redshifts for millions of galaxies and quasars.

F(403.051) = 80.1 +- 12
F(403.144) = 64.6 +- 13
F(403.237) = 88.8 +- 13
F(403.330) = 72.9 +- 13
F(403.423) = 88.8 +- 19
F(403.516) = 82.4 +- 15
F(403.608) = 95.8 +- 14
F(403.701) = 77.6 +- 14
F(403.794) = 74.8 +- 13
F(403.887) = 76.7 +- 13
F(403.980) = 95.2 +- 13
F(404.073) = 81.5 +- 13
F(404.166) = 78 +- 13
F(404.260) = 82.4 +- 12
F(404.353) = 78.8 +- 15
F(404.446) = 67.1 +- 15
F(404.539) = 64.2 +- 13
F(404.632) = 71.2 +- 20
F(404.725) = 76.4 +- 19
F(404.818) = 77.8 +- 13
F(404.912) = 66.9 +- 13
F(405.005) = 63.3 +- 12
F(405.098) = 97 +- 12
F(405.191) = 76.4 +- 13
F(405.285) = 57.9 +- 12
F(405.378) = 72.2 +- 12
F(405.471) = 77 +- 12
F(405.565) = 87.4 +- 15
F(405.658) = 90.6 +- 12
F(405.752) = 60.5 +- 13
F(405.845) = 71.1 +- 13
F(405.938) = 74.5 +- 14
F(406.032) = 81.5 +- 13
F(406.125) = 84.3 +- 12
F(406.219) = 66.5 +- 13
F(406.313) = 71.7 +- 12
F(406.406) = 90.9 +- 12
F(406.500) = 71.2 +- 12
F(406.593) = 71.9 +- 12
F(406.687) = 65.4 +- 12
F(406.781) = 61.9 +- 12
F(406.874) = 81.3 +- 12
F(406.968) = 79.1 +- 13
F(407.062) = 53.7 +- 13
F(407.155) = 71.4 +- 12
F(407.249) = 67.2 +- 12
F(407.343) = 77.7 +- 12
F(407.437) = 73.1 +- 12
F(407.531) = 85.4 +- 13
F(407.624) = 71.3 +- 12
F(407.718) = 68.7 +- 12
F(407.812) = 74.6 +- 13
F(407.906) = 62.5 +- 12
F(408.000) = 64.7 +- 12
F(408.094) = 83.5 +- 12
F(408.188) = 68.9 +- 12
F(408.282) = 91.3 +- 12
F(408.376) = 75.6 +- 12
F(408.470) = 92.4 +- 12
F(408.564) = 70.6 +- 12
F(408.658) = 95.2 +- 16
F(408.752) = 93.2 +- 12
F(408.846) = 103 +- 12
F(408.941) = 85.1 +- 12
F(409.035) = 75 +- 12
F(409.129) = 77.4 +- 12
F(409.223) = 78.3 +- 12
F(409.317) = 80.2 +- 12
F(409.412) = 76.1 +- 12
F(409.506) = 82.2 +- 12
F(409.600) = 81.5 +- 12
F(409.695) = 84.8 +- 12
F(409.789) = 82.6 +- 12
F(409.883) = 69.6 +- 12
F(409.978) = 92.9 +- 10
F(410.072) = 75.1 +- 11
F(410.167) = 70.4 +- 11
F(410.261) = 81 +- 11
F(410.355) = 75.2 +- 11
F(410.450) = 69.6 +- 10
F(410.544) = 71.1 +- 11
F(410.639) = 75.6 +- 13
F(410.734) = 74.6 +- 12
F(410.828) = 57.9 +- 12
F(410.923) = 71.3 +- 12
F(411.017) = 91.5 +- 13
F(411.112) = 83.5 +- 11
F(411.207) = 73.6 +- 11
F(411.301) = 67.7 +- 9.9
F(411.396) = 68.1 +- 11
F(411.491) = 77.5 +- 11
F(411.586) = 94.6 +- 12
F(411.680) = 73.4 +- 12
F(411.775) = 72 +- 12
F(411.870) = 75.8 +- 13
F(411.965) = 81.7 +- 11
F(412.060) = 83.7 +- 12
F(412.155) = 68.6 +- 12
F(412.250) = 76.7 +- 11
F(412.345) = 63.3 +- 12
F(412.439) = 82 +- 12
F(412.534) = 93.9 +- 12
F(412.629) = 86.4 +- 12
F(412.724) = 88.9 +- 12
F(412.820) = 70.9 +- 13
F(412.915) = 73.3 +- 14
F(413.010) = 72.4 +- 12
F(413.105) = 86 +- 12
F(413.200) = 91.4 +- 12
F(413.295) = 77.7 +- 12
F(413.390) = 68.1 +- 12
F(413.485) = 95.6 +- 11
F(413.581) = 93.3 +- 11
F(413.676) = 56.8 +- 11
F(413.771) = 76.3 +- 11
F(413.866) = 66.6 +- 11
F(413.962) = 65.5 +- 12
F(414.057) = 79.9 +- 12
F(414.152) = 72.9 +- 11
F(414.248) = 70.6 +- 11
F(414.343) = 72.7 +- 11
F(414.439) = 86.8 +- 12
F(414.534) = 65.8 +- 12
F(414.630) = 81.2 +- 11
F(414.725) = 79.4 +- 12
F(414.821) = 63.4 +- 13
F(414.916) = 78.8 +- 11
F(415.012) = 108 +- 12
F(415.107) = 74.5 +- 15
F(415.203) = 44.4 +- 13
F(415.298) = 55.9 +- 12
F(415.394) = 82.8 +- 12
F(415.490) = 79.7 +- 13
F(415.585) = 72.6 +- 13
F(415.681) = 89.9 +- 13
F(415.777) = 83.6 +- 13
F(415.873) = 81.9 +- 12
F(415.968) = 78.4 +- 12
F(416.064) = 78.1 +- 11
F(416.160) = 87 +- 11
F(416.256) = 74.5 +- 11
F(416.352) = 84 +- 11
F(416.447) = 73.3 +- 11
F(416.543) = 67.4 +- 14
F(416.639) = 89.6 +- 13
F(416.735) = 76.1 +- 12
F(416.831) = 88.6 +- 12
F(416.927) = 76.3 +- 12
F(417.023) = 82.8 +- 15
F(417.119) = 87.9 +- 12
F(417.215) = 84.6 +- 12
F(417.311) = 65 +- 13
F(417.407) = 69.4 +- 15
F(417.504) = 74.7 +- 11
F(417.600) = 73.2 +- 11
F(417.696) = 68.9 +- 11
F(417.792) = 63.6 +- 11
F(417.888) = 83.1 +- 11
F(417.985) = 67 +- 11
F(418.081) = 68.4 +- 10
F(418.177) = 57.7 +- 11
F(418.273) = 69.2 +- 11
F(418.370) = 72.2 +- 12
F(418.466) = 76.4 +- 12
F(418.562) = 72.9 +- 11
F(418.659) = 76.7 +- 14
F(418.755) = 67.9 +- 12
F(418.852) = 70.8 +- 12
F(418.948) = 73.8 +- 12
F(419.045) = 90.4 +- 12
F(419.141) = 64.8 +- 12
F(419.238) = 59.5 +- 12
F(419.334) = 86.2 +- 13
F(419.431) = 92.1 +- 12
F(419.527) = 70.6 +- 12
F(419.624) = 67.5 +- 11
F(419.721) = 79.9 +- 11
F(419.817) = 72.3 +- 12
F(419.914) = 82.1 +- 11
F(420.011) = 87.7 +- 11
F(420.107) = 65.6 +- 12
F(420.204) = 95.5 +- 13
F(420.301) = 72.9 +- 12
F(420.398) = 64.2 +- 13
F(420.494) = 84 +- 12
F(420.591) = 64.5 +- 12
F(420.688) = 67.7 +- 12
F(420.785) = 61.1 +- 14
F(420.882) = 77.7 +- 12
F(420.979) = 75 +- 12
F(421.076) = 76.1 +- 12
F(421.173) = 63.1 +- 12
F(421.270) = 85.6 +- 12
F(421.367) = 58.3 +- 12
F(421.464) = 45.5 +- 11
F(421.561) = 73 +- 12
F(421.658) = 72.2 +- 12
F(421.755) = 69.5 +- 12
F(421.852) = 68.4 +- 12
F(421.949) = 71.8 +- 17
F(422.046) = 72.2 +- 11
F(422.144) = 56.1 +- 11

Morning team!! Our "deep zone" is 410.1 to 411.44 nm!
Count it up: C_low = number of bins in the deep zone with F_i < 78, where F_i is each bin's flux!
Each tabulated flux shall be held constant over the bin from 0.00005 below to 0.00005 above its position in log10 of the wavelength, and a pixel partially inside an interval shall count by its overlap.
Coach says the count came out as 11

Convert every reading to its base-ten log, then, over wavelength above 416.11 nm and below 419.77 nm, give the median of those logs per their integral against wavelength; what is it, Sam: 0.27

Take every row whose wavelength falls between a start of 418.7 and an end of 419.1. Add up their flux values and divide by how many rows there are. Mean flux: 76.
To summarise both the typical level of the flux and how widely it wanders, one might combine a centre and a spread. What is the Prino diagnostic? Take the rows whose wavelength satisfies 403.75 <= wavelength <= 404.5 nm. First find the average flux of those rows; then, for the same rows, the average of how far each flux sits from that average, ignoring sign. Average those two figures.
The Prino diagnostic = 42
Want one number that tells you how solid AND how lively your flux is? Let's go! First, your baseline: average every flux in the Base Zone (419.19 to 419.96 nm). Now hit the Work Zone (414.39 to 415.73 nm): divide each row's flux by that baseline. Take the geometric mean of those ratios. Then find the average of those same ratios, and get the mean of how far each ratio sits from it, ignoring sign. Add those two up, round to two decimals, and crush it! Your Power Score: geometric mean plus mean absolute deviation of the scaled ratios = 1.12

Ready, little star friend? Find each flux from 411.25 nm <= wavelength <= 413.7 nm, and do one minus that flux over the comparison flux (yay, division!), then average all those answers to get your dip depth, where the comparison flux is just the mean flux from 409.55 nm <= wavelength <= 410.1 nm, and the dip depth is 0.03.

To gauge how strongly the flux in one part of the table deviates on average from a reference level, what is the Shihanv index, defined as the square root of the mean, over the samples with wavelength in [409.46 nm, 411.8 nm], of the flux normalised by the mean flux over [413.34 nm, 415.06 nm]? 1.00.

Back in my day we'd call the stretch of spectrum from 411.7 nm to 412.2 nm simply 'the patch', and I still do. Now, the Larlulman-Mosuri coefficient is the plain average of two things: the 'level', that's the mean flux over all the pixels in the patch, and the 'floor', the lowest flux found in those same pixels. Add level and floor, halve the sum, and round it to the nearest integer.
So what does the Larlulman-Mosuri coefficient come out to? 72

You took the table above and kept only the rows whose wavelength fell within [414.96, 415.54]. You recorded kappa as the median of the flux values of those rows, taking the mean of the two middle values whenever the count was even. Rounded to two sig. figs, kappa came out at 77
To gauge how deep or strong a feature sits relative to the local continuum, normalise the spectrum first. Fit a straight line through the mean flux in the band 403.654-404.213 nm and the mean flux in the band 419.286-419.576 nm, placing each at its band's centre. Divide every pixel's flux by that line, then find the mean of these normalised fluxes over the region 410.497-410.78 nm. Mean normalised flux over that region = 0.90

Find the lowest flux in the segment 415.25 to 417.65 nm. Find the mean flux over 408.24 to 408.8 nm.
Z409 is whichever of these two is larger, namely 86.4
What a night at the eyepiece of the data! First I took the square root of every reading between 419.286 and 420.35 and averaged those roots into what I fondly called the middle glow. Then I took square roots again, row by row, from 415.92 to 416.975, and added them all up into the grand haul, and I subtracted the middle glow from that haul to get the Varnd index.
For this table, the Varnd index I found 89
